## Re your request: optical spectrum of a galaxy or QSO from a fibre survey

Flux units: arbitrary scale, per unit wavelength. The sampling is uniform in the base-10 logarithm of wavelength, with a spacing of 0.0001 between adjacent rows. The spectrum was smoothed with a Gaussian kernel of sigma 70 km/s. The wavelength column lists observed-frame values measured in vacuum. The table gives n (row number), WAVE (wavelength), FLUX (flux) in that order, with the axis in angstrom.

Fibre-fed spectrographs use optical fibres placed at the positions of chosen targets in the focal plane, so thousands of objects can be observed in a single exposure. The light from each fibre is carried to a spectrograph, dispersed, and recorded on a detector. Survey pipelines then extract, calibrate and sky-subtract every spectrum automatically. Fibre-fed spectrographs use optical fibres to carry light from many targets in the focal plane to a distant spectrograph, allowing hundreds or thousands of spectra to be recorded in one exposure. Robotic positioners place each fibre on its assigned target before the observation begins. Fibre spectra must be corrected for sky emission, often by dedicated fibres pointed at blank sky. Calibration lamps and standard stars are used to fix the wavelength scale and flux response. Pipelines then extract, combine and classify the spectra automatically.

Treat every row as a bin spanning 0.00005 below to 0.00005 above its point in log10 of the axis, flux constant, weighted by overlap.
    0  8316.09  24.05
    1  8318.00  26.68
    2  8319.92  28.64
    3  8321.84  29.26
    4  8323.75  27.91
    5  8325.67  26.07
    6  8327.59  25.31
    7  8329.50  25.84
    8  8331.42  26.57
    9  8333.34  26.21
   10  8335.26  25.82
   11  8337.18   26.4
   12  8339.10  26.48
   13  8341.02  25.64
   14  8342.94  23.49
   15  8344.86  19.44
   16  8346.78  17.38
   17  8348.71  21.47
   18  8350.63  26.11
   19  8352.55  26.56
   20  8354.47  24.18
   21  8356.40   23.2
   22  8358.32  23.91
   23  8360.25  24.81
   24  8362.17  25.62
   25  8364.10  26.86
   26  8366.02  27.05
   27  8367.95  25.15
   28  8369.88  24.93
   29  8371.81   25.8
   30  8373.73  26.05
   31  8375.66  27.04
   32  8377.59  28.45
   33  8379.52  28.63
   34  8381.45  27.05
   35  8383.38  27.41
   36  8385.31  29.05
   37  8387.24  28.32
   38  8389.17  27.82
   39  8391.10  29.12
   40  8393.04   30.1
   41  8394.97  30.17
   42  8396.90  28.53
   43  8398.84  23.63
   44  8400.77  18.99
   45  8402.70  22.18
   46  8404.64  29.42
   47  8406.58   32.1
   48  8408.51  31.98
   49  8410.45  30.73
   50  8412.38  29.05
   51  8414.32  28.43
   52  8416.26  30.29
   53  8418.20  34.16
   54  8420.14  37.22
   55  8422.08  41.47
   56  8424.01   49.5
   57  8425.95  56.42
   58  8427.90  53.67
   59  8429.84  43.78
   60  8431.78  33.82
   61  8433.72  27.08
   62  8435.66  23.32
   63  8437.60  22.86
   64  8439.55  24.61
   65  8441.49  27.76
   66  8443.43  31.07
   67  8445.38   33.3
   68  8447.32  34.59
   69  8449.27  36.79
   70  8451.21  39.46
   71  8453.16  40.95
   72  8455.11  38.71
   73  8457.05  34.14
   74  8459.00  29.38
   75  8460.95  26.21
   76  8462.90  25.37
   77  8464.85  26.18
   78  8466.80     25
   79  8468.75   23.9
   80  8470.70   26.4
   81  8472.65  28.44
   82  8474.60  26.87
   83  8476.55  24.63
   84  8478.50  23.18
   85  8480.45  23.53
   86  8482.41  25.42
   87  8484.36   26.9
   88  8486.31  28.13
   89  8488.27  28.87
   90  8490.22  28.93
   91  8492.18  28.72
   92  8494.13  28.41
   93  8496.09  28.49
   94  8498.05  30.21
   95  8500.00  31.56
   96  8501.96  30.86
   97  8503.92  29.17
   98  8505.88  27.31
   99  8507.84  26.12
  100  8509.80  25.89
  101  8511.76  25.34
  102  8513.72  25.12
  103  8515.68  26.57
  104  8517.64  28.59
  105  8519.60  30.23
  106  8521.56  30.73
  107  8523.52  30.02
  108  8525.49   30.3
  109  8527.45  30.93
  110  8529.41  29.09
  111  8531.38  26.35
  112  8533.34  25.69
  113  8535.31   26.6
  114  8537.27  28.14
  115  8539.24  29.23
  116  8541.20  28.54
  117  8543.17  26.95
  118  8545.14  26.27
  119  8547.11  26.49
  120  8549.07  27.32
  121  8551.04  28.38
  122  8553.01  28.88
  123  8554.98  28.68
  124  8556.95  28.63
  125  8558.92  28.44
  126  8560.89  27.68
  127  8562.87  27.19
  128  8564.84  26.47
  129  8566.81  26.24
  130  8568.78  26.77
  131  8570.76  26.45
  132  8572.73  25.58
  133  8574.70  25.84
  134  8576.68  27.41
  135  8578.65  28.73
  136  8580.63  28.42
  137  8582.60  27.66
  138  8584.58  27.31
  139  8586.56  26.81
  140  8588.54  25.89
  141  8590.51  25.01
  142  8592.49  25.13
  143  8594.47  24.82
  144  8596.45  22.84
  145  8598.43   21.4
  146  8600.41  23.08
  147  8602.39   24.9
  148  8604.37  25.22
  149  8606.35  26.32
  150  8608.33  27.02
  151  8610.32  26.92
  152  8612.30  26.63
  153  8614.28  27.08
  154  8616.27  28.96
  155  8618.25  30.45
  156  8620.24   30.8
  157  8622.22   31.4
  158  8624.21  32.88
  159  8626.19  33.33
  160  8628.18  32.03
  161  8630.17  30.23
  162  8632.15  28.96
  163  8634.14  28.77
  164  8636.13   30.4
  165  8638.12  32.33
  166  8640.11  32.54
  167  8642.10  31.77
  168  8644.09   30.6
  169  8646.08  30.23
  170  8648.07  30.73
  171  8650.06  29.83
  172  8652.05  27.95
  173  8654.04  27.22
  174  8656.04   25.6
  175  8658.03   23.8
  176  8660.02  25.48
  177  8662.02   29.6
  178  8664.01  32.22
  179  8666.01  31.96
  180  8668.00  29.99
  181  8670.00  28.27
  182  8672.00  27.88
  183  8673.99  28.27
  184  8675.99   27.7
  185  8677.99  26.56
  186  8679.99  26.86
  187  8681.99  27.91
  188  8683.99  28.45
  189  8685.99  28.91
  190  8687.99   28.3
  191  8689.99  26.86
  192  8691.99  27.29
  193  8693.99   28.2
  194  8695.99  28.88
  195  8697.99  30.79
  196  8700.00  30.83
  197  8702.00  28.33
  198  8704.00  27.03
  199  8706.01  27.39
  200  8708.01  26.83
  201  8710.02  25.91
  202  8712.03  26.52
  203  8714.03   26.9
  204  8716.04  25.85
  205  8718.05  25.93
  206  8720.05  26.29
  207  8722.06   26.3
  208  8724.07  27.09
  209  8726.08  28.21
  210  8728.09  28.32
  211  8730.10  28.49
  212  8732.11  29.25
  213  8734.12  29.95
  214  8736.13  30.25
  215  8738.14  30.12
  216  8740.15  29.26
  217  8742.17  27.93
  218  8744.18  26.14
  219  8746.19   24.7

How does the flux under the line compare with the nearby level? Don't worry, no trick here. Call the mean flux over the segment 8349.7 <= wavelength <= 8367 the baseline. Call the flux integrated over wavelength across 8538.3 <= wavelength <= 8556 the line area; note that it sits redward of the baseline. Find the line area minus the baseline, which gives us 468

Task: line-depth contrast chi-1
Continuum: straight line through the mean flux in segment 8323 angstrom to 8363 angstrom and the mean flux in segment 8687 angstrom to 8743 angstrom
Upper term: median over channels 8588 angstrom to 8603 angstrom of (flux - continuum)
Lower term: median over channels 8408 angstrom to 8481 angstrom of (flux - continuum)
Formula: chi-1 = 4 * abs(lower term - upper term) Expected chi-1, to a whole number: 26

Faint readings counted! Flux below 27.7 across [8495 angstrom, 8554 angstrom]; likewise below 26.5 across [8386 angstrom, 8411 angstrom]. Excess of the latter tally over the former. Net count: -10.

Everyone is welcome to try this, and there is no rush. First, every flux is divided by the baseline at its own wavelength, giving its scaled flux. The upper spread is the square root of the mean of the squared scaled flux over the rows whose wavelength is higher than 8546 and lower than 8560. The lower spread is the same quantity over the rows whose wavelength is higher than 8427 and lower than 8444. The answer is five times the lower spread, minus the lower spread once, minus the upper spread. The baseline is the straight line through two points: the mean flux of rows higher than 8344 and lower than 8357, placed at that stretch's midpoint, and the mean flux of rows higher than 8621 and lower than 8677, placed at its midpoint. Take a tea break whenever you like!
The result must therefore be 4.42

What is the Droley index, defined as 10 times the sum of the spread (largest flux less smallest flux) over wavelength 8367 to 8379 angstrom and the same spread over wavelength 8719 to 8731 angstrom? 57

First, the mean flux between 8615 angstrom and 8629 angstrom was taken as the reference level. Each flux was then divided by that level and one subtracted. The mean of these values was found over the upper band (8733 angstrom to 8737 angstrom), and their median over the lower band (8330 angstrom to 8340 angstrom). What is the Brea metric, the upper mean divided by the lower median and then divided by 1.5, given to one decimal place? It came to 0.2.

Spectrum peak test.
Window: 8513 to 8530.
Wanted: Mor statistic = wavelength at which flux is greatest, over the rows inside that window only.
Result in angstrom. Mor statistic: 8527.45 angstrom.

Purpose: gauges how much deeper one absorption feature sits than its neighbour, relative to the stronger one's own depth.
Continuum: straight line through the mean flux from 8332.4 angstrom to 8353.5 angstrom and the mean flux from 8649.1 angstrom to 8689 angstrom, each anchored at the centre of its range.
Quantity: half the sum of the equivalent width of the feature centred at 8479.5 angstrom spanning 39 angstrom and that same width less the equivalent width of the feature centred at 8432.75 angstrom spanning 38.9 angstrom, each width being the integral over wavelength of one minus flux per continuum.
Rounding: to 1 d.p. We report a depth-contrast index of 6.6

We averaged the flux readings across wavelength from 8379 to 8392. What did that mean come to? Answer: 28.2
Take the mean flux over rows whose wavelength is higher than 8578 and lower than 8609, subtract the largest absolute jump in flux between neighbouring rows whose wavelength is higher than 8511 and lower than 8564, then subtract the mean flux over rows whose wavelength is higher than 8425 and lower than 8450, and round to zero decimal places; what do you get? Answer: -12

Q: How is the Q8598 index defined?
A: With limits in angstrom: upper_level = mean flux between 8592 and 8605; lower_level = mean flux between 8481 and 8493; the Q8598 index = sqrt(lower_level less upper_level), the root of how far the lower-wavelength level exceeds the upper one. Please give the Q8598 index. 2.0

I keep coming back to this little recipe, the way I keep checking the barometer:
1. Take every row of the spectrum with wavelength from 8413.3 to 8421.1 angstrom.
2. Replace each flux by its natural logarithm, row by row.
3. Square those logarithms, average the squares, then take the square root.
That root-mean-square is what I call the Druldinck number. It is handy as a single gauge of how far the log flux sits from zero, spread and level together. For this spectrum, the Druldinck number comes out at 3.48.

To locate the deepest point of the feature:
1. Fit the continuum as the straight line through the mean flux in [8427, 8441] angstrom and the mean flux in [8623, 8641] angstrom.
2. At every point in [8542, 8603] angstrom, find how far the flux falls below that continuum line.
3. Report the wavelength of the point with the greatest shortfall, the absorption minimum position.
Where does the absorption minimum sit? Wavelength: 8598.43 angstrom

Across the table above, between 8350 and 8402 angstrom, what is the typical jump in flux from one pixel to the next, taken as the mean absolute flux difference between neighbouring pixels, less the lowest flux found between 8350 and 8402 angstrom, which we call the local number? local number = -18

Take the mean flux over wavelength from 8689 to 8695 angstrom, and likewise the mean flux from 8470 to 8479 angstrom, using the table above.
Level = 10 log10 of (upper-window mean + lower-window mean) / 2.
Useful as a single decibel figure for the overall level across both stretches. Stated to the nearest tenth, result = 14.3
